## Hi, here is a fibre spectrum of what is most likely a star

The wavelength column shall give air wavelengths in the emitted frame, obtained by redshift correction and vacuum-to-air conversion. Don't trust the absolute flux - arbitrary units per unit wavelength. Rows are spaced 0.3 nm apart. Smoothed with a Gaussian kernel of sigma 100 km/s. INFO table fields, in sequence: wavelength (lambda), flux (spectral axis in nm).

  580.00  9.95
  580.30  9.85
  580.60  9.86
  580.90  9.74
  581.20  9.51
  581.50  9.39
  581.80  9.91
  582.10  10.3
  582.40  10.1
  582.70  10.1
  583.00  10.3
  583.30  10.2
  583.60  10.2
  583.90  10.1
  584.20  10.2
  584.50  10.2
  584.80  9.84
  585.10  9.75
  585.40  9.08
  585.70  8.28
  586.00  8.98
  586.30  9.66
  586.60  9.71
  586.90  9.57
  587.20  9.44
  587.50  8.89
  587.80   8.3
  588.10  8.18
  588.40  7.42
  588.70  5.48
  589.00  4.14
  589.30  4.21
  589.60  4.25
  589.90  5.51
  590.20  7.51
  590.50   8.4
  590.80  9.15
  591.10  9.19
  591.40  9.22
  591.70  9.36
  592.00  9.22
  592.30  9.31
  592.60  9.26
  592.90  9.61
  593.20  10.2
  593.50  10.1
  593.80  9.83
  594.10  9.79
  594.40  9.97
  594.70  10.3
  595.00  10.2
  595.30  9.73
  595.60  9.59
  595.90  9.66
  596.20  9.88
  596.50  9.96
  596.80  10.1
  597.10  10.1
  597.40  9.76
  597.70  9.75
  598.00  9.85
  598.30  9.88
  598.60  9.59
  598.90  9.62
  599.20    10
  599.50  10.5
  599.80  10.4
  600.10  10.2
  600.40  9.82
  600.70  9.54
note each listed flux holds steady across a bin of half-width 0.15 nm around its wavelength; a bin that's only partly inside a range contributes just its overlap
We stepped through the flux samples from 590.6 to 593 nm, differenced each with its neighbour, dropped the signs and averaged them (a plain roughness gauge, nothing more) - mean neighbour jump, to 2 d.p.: 0.12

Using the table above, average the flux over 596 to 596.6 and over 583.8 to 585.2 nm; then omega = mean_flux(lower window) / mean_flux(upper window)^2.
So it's 0.102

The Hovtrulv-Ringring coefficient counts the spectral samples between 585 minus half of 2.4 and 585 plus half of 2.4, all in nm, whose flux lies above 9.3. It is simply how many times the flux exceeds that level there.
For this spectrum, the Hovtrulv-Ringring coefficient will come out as 5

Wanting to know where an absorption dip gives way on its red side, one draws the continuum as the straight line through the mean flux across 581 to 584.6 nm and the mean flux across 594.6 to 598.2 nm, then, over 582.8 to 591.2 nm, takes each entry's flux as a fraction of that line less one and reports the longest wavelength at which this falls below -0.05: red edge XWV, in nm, 591.10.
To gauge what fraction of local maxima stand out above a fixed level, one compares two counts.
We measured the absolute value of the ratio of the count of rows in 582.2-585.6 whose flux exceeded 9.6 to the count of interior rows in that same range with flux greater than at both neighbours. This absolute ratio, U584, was 10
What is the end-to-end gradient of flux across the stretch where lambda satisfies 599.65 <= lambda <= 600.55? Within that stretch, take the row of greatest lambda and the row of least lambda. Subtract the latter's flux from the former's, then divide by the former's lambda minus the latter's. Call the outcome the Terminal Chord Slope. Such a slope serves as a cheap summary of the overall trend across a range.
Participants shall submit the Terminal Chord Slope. -1.0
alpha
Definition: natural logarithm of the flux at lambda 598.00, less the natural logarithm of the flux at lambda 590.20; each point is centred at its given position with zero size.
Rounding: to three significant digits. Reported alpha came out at 0.271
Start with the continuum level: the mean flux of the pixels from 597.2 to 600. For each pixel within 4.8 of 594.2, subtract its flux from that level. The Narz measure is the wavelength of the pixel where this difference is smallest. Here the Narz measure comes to 594.70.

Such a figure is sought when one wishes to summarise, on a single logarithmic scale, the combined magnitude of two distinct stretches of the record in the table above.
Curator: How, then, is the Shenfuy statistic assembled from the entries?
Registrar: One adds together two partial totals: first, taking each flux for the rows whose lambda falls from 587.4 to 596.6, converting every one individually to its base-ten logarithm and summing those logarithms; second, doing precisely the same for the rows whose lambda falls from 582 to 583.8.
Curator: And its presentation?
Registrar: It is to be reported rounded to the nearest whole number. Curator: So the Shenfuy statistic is 35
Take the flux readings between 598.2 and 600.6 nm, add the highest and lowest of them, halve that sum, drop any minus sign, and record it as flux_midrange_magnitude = 10.0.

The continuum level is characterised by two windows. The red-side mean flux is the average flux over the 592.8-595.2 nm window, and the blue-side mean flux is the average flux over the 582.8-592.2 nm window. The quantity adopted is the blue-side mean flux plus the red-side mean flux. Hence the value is 18.5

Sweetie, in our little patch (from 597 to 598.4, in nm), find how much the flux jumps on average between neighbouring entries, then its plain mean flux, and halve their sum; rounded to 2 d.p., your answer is 4.99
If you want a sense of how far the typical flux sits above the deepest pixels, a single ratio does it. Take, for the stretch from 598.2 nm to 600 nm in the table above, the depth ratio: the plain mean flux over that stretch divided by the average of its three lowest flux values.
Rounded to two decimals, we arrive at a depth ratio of 1.03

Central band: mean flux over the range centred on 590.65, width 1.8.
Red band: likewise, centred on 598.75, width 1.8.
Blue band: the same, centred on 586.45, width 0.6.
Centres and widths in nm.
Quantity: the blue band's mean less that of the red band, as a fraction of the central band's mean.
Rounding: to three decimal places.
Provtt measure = -0.027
